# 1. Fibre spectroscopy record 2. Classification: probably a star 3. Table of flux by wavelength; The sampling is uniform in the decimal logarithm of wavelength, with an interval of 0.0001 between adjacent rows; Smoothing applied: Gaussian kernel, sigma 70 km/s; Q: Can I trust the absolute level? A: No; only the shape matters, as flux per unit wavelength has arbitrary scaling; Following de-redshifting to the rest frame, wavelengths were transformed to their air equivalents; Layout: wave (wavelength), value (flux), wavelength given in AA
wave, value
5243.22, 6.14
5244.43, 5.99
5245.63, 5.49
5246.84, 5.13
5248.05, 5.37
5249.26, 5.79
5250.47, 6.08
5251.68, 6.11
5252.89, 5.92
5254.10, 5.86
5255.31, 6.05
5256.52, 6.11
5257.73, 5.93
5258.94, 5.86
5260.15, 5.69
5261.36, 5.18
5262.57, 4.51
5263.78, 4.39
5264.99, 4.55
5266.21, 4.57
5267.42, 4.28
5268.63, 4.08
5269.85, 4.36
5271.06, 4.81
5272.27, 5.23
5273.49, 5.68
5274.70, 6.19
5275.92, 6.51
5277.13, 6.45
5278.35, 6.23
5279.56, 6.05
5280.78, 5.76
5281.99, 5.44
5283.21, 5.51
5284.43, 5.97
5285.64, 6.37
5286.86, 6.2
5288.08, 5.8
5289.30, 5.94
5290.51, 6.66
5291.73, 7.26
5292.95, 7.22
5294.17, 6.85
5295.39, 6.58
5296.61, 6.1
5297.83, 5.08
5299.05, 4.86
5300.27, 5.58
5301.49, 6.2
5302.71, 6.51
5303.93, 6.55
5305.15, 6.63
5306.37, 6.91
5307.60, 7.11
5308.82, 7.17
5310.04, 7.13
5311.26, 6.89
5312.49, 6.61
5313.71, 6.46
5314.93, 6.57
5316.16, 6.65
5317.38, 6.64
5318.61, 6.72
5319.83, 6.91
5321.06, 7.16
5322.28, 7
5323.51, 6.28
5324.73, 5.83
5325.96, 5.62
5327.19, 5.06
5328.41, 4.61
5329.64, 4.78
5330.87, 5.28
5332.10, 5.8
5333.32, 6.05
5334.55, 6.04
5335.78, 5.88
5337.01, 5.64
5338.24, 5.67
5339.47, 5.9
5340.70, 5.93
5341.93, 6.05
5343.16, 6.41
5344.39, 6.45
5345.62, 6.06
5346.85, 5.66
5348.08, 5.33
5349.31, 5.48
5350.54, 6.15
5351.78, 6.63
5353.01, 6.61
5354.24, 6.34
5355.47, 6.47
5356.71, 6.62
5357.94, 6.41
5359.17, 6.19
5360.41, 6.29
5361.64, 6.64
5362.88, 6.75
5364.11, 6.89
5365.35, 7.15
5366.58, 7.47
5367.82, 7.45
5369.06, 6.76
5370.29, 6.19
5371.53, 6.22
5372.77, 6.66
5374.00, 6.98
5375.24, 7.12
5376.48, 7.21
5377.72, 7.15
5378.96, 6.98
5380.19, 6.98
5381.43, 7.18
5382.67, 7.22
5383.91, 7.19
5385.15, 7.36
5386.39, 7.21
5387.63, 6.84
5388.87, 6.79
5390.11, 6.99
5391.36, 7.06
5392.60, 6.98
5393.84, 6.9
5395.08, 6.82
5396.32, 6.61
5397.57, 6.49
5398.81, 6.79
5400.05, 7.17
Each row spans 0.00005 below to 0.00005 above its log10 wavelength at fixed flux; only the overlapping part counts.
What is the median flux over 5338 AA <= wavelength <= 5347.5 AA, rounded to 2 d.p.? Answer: 5.99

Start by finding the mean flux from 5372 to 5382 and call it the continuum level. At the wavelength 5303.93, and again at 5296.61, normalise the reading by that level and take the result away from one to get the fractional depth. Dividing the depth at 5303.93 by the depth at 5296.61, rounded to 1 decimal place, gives 0.5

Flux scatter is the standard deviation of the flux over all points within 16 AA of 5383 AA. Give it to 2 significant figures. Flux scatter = 0.31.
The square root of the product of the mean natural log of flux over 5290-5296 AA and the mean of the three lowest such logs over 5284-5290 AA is 1.85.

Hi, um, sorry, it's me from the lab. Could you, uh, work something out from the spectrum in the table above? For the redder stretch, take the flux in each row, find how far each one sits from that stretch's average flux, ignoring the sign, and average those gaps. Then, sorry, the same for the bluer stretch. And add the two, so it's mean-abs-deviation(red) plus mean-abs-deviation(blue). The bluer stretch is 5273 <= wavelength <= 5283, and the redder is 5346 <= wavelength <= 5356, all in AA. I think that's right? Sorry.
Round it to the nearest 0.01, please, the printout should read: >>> 0.75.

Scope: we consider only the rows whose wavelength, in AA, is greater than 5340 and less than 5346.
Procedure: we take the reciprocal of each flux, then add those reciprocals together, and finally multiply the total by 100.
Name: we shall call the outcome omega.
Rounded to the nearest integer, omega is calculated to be 81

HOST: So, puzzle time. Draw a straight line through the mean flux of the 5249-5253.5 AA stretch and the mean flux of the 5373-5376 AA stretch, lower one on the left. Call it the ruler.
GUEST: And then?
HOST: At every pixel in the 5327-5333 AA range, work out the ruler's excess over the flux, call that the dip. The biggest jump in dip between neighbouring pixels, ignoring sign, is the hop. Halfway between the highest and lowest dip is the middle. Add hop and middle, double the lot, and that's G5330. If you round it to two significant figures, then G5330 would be 3.9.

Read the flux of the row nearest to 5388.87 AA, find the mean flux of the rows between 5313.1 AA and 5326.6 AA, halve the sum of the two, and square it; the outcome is 44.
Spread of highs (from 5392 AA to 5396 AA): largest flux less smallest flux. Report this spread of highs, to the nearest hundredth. 0.16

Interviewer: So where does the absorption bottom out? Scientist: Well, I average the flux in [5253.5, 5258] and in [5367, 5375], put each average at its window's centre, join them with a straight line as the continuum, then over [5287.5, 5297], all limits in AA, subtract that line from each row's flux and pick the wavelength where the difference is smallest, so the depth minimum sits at 5288.08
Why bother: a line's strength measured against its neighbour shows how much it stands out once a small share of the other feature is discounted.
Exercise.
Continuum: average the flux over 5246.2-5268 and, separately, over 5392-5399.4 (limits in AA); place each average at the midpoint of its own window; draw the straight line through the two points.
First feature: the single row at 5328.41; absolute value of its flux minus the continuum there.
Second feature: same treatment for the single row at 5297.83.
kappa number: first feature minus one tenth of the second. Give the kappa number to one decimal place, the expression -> 1.4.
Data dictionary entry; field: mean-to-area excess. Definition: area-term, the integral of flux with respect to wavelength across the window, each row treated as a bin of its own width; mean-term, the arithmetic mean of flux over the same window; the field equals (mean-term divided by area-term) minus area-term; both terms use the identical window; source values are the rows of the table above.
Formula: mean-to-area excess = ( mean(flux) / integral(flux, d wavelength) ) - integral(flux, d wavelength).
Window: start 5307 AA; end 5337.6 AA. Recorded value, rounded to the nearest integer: -191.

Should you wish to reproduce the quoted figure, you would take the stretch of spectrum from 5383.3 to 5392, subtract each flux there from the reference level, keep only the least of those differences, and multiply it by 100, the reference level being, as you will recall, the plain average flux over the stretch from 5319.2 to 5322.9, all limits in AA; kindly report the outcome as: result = -34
